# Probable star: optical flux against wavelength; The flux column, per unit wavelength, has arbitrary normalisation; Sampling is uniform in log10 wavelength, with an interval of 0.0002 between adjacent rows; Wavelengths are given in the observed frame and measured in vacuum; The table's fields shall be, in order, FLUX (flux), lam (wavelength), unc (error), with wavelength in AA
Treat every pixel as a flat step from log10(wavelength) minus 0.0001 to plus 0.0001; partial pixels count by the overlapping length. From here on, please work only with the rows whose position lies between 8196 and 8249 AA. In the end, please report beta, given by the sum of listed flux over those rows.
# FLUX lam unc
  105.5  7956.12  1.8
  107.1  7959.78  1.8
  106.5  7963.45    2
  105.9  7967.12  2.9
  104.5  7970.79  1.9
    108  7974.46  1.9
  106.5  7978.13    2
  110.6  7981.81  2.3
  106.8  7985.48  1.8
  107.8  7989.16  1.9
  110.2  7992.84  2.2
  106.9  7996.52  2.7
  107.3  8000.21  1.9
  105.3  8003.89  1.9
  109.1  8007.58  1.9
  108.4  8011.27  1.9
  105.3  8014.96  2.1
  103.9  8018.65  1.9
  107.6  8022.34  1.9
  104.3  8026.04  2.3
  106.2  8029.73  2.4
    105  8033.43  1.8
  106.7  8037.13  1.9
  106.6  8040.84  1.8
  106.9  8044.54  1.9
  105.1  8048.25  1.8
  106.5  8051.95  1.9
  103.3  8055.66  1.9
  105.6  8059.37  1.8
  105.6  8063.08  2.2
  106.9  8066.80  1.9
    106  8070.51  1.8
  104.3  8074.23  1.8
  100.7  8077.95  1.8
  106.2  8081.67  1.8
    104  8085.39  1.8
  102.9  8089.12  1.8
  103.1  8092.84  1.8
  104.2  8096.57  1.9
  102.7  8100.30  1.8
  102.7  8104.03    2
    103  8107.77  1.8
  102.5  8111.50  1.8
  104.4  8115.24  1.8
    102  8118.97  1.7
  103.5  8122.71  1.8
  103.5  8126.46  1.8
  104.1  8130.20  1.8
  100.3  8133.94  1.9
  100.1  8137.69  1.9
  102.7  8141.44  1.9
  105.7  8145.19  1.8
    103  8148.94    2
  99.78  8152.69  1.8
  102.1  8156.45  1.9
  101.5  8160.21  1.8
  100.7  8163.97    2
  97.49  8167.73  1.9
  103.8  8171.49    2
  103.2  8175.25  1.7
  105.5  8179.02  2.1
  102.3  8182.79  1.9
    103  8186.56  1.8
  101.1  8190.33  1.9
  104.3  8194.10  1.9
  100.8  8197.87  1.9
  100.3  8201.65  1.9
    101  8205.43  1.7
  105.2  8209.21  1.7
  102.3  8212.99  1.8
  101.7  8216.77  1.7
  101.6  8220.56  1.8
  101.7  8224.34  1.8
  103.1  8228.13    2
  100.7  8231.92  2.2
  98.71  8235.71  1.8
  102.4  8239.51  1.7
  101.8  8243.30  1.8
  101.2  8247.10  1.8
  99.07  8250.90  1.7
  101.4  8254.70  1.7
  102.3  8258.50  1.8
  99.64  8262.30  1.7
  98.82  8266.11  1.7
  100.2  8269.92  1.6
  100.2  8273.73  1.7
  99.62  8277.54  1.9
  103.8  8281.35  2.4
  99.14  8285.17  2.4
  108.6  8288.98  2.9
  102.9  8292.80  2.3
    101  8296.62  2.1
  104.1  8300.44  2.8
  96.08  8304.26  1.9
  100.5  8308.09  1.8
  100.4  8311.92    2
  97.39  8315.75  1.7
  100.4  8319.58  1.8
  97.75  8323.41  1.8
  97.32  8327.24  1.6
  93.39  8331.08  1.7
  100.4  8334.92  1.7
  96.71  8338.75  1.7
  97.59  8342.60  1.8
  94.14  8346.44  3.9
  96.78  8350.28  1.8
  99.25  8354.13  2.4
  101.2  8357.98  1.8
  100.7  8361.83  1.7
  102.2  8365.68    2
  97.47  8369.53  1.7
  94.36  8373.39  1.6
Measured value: 1423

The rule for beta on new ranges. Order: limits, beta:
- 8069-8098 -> 831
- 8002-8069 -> 1908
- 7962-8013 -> 1504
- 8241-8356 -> 2992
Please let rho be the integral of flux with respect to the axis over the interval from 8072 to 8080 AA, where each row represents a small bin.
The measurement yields 822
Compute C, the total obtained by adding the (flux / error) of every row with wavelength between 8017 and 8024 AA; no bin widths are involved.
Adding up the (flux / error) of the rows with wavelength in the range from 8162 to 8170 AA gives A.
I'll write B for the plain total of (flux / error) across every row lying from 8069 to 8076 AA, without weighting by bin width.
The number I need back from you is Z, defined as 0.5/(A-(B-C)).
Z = 0.0052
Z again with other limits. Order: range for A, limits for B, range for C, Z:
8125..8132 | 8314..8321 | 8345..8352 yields 0.0062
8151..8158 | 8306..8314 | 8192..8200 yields 0.0045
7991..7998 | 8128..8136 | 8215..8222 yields 0.0052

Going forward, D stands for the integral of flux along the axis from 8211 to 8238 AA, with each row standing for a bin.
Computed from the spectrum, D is 2739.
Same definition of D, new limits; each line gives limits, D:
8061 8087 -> 2726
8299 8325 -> 2586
